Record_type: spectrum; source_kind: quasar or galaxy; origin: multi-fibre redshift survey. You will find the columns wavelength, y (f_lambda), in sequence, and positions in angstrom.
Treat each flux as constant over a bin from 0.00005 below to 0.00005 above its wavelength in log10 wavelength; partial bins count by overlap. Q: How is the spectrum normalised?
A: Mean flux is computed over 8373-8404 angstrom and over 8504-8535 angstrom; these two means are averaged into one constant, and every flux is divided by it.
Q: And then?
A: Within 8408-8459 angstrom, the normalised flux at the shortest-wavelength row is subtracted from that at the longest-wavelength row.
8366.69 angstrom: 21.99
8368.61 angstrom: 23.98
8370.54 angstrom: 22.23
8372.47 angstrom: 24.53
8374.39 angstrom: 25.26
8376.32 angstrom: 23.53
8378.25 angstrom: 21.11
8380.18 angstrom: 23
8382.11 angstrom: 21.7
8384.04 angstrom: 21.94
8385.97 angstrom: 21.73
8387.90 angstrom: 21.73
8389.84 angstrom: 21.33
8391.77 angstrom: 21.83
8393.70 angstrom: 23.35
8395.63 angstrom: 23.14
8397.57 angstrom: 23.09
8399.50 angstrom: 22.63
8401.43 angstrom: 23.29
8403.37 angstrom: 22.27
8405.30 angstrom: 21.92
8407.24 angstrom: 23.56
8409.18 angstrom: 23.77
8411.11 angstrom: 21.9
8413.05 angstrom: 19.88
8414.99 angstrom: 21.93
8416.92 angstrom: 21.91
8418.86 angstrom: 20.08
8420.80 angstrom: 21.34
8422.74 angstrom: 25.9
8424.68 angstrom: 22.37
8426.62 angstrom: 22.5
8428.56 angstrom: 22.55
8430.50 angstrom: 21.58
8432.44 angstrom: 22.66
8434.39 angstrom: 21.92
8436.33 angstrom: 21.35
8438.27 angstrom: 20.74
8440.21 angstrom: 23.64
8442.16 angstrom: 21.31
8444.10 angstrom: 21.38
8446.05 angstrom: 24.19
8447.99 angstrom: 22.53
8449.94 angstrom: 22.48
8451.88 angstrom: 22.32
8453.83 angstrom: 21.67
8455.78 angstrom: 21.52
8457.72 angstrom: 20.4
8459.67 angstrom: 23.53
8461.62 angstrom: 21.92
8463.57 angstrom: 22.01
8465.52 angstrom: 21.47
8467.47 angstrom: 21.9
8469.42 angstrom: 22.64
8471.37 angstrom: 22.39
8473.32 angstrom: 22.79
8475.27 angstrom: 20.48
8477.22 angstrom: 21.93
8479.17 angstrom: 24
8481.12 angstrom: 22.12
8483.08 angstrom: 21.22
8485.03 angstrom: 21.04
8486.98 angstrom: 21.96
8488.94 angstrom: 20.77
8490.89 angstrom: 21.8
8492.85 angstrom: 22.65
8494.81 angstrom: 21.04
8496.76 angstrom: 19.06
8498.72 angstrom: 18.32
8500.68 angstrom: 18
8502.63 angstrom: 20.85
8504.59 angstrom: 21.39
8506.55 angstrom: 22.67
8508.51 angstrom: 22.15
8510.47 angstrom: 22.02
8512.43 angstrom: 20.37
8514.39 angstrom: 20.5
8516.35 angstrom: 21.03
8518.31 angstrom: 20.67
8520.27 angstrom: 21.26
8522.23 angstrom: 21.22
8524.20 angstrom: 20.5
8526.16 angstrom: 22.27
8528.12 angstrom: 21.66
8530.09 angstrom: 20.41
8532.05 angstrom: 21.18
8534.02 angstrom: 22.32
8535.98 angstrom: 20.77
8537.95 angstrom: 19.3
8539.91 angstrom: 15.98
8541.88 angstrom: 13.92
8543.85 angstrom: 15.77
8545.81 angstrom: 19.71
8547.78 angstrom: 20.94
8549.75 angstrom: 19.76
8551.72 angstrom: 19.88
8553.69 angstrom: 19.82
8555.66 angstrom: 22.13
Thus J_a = -0.15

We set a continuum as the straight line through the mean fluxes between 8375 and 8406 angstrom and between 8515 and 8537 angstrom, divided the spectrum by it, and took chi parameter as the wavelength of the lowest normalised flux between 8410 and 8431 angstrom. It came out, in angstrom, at 8413.05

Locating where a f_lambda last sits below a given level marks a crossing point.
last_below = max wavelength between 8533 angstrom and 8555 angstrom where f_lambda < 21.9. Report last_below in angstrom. 8553.69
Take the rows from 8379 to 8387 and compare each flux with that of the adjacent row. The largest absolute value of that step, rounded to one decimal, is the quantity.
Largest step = 1.3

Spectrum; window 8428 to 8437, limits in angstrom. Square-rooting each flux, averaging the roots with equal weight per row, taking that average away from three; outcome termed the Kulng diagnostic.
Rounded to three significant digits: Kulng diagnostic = -1.69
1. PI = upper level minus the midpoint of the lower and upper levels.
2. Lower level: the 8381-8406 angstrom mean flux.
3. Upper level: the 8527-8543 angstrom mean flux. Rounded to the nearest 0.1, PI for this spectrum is -1.4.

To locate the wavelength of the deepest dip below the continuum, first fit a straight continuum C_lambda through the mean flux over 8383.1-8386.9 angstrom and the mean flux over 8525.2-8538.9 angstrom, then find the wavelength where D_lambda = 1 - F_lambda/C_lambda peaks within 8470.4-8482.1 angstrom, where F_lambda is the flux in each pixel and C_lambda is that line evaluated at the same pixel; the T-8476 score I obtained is 8475.27 angstrom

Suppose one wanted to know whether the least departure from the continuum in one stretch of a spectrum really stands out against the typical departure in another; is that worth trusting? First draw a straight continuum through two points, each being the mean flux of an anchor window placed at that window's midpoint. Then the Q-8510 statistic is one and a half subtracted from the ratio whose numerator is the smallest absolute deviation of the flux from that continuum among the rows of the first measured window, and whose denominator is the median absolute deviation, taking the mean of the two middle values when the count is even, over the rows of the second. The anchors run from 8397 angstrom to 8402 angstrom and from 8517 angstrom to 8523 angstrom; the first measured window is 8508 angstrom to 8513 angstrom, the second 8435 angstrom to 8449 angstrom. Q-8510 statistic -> -0.7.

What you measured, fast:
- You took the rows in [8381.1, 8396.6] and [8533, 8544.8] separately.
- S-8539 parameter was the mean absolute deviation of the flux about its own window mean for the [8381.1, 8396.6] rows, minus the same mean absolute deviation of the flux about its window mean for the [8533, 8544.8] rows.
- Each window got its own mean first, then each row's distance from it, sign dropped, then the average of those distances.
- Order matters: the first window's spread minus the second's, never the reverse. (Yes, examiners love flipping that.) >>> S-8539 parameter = -2.2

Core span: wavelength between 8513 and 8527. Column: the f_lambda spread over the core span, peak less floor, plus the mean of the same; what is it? 22.8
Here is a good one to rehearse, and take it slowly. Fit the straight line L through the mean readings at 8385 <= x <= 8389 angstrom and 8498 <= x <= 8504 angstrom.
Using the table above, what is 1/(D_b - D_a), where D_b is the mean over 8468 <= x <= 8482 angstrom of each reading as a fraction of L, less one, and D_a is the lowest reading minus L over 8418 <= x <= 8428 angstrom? 1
